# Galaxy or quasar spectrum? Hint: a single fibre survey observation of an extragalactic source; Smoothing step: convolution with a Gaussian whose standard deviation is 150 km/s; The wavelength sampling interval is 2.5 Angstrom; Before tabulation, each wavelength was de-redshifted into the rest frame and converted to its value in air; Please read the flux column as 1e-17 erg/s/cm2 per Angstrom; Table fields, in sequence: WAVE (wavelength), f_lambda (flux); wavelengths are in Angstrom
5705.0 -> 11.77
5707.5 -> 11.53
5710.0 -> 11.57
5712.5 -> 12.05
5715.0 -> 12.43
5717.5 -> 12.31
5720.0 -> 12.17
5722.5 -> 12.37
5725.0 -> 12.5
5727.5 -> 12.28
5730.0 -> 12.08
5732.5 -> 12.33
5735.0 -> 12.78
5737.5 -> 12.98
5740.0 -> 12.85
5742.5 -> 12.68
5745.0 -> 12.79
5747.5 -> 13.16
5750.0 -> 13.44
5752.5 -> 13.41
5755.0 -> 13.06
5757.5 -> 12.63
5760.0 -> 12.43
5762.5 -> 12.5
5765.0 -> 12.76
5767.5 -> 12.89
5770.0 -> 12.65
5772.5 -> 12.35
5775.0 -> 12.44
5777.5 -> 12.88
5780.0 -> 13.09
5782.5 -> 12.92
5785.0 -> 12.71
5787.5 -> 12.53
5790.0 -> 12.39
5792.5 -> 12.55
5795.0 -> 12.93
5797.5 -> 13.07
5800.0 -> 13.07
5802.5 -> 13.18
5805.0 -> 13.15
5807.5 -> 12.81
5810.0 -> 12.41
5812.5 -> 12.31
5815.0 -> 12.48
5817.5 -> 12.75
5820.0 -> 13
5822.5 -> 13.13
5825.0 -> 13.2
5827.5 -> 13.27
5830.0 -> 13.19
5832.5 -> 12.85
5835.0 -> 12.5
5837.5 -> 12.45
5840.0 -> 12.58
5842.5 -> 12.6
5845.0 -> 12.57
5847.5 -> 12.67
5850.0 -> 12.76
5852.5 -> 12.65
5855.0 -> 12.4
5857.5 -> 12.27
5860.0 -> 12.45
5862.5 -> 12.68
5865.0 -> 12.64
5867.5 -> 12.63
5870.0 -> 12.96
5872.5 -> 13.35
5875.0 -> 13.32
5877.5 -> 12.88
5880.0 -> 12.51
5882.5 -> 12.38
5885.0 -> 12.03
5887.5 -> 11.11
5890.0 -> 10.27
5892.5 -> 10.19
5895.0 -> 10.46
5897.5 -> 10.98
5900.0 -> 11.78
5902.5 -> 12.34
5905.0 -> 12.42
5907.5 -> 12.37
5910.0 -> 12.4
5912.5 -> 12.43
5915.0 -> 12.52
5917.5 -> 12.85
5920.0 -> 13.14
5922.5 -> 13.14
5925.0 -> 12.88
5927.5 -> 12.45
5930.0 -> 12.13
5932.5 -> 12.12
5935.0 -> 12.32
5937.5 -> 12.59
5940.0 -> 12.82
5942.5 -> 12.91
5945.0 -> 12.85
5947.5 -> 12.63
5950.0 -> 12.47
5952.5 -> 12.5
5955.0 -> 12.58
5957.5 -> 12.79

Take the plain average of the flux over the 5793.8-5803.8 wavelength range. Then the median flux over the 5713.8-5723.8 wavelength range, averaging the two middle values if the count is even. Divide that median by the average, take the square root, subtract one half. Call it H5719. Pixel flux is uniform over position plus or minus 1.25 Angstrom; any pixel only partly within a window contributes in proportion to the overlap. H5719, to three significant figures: 0.472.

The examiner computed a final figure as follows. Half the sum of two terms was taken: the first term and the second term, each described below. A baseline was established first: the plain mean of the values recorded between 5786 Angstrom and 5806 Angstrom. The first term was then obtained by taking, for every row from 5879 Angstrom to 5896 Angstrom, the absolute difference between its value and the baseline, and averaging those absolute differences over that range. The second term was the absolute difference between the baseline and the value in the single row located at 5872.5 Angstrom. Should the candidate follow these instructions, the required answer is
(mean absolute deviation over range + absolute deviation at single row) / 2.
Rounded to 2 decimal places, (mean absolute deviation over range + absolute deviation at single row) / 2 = 1.04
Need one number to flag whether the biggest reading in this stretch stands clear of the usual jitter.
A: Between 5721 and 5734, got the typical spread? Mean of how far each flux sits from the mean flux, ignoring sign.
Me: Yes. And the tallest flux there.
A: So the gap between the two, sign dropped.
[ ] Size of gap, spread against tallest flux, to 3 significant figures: 12.4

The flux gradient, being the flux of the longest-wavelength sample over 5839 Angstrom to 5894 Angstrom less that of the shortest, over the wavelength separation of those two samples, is -0.046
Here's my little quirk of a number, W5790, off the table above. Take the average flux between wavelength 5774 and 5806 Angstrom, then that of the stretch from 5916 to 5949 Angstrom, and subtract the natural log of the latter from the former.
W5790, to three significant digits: 10.3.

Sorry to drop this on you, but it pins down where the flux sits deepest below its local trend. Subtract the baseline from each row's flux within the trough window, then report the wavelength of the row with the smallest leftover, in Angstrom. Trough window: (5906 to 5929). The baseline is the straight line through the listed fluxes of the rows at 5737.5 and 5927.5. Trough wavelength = 5907.5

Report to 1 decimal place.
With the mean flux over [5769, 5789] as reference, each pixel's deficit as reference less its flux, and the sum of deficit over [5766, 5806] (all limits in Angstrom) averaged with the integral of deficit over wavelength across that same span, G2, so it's -2.9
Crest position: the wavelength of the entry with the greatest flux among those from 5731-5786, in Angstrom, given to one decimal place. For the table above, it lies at 5750.0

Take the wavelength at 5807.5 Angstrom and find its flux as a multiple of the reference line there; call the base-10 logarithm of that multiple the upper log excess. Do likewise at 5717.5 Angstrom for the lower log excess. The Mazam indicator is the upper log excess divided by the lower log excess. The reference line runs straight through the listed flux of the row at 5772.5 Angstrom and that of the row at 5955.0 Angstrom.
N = 14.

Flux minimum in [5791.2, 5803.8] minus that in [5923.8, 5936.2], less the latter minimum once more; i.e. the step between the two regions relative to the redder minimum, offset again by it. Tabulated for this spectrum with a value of -11.7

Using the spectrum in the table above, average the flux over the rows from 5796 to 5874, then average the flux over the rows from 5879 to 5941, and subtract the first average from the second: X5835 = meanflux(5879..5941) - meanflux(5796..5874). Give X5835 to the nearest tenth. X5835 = -0.7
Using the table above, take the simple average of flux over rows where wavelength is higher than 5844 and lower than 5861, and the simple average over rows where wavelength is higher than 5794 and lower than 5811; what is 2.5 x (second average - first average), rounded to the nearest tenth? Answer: 1.0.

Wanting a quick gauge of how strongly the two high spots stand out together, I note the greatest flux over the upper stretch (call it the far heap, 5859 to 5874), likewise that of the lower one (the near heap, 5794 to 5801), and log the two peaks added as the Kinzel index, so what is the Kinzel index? 26.4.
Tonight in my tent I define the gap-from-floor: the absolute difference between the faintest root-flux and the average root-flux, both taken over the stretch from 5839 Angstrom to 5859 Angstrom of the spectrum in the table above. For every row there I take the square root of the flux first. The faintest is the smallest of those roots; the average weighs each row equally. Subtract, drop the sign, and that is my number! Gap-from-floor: 0.041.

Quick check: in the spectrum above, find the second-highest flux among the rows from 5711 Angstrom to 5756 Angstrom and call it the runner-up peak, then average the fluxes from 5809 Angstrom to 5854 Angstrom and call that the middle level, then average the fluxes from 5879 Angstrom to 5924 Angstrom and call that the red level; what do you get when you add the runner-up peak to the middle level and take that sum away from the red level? -14.2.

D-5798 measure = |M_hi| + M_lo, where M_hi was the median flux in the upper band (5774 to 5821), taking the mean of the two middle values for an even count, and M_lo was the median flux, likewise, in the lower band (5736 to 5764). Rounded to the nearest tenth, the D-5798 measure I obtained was 25.7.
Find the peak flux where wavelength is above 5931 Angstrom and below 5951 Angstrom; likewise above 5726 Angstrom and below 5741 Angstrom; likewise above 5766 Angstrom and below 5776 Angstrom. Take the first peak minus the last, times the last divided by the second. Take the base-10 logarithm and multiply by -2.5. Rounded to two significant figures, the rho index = 4.3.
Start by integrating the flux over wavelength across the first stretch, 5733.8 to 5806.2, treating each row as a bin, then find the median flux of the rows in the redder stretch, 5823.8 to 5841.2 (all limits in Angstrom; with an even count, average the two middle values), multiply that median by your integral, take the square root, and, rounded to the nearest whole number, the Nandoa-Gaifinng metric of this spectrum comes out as 109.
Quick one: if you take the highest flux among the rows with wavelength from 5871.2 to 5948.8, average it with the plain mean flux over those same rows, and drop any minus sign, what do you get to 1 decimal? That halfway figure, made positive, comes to 12.8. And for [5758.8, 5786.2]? 12.9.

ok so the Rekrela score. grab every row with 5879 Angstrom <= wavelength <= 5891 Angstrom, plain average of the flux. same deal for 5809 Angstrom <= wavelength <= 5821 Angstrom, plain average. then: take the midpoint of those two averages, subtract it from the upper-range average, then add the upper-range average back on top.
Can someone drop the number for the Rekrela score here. 11.2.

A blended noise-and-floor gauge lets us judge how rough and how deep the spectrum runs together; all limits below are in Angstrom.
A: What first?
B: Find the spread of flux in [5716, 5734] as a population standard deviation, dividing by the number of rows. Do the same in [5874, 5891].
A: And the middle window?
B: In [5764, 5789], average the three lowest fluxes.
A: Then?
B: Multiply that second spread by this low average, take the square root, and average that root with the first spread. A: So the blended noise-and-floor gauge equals 1.8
